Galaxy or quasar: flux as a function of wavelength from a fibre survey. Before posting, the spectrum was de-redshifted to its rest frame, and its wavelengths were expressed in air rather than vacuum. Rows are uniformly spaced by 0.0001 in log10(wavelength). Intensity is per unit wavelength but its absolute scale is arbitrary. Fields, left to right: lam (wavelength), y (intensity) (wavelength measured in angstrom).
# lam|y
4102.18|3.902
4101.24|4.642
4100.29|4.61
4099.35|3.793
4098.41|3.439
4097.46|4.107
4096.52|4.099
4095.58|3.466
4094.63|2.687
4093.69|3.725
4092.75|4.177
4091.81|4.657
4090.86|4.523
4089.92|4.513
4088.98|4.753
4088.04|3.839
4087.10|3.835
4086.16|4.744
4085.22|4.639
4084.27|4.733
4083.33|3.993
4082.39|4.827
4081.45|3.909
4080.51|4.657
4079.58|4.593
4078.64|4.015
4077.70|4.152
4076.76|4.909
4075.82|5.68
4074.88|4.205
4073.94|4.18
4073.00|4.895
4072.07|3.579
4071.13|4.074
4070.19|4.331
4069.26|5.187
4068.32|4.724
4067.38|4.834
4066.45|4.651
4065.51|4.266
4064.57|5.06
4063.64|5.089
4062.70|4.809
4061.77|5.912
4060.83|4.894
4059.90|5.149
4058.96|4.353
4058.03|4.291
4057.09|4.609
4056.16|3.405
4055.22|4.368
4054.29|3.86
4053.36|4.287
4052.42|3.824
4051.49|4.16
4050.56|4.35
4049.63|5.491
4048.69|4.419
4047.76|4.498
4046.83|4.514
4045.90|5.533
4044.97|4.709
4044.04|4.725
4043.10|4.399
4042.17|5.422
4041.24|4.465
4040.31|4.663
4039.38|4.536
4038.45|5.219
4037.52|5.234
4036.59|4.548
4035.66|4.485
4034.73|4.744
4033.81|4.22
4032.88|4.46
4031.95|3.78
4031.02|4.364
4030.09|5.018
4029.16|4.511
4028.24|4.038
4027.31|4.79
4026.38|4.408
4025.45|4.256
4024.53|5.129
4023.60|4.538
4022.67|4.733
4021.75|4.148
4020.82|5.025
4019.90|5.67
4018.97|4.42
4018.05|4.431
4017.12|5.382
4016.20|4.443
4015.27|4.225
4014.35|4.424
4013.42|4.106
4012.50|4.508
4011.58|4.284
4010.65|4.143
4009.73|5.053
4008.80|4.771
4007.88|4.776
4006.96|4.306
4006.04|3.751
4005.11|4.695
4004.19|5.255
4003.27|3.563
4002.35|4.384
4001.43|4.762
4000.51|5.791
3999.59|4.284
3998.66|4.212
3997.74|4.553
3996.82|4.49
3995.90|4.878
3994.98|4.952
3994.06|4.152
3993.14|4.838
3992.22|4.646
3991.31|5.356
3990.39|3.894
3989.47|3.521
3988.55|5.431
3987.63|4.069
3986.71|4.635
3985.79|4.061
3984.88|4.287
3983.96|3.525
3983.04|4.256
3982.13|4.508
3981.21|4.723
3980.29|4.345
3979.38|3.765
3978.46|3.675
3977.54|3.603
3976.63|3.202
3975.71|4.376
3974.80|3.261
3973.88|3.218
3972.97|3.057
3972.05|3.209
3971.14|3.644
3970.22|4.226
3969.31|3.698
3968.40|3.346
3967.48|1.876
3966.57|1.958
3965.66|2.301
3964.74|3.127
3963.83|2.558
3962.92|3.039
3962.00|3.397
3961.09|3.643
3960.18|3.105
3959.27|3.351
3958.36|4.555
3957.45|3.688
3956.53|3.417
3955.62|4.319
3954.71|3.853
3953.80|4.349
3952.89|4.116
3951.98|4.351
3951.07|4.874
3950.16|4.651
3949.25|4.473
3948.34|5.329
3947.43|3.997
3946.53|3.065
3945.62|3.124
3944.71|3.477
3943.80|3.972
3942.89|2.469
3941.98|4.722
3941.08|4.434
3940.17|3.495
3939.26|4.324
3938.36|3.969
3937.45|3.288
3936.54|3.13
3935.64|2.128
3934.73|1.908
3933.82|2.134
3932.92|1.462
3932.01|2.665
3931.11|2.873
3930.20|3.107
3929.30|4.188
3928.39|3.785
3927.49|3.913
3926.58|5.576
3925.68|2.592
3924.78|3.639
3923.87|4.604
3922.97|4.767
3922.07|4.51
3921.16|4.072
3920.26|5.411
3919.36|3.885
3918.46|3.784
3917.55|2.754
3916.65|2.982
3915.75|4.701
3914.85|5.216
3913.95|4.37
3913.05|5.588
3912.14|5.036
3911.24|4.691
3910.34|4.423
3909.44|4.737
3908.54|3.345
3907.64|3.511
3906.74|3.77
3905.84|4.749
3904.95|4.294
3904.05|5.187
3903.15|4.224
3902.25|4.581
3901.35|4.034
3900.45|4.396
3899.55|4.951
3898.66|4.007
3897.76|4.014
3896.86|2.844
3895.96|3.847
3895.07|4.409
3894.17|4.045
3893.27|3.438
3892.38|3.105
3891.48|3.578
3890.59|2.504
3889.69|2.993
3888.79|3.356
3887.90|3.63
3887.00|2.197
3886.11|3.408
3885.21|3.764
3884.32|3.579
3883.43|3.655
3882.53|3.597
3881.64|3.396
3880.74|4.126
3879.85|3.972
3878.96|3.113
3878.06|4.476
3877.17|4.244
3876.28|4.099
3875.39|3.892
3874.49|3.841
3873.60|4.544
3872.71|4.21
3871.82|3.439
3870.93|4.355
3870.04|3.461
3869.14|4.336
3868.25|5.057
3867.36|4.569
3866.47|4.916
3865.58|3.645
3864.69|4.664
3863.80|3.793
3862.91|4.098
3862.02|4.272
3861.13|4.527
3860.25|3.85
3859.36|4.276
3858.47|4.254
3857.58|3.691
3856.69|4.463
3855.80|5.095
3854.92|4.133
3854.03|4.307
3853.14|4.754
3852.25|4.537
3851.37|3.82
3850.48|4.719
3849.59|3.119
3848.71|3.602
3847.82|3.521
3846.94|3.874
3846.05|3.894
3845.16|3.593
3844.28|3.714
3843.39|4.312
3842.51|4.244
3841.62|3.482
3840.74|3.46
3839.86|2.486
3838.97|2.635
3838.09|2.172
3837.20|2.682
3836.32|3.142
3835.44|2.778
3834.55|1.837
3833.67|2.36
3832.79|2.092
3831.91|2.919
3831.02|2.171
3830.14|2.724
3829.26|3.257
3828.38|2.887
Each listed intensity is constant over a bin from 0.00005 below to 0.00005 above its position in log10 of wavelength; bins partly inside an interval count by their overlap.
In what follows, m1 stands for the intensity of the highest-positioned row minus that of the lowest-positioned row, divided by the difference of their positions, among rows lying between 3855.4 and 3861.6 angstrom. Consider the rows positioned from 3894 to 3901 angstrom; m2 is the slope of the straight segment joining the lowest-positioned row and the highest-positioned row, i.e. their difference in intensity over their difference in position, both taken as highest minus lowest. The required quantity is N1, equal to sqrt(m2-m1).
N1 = 0.40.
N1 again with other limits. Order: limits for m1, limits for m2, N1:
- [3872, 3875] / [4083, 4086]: 0.74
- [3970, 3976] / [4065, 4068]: 0.53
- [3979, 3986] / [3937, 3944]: 0.25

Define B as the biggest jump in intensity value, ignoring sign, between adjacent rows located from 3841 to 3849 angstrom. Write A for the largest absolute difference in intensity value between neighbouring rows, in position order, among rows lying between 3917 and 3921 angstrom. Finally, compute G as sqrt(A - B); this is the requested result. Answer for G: 0.87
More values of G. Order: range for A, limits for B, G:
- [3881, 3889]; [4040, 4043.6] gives 0.64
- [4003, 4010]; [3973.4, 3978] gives 0.72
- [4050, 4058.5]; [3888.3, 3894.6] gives 0.36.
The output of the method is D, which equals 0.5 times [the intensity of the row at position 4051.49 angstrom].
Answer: 2.1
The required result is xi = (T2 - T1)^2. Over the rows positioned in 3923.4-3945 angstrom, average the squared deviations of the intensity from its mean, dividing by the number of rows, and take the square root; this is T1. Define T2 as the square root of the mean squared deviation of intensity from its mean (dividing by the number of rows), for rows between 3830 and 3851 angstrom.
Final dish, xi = 0.05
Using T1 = 0.99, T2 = 0.76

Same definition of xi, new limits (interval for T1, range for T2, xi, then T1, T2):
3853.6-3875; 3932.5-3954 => 0.32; 0.45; 1.01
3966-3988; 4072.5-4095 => 0.02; 0.72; 0.57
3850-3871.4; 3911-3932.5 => 0.23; 0.44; 0.92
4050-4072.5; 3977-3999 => 0.00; 0.56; 0.53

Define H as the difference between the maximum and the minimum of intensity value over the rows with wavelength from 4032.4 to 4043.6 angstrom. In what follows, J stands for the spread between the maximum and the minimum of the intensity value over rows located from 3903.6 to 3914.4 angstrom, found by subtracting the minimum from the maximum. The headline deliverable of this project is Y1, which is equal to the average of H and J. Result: 1.72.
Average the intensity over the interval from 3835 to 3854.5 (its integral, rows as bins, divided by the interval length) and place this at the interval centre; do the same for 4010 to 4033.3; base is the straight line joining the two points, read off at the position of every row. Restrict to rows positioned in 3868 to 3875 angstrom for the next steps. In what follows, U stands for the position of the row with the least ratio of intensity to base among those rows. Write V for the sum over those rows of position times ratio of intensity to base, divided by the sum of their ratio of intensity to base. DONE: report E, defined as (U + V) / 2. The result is 3871.6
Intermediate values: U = 3871.82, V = 3871.3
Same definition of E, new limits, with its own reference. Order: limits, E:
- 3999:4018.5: 4006.0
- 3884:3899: 3889.4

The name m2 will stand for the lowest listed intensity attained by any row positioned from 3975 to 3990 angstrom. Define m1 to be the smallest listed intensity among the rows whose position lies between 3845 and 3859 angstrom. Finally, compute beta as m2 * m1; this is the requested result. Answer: 10.0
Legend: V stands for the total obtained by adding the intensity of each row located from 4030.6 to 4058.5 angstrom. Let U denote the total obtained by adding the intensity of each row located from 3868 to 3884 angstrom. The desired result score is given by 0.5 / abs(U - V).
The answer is 0.008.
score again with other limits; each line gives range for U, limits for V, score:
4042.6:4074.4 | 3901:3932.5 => 0.051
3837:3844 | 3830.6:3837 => 0.061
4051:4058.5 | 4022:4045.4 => 0.006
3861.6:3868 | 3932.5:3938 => 0.031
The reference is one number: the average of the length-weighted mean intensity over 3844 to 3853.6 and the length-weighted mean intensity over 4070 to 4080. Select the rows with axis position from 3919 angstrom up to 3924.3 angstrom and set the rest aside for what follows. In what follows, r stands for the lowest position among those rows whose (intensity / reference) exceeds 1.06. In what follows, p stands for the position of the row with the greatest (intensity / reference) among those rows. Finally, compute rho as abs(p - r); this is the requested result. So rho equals 0.0 angstrom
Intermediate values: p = 3920.26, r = 3920.26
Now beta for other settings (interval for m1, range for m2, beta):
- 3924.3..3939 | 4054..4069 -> 5.0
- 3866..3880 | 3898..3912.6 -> 10.4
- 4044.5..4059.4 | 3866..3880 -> 10.6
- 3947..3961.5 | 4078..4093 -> 11.9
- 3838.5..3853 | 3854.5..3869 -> 9.1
